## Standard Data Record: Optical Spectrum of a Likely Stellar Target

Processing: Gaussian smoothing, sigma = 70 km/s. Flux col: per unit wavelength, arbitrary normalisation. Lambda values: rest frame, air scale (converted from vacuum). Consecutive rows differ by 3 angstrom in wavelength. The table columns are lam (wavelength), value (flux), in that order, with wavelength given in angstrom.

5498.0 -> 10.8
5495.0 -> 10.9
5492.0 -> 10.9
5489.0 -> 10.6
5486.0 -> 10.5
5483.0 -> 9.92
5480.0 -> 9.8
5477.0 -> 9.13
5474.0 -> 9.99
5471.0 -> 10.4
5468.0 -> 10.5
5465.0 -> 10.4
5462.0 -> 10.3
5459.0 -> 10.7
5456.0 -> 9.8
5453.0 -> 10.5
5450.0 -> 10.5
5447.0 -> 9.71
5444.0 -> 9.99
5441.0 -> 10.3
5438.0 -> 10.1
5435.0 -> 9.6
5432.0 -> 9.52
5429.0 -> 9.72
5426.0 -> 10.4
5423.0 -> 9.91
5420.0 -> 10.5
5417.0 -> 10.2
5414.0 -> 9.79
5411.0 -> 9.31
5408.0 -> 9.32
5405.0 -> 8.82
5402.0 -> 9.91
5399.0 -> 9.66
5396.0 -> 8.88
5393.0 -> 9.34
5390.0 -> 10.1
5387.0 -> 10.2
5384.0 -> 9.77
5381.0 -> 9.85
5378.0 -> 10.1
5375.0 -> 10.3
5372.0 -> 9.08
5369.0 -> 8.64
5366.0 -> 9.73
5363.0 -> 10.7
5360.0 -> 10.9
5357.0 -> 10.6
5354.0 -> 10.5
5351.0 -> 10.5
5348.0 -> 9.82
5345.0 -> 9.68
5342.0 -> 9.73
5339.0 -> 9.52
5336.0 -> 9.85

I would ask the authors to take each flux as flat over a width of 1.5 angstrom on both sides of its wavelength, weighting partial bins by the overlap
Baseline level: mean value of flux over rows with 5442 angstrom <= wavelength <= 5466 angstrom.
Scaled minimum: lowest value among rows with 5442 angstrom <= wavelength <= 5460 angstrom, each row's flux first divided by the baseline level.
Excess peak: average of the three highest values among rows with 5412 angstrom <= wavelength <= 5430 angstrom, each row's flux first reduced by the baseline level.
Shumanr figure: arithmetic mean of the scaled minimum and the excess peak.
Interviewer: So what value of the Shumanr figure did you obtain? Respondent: 0.54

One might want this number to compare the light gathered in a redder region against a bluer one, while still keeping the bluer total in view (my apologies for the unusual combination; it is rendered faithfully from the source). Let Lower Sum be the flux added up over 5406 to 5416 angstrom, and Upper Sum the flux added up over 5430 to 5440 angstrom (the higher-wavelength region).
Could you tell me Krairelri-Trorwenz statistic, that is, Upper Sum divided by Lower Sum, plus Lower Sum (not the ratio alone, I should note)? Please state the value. 29.4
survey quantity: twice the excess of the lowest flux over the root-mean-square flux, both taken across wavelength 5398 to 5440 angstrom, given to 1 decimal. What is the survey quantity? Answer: -1.9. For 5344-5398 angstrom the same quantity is -2.6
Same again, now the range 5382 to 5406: -1.6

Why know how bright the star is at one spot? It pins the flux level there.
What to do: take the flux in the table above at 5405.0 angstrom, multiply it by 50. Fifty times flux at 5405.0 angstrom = 441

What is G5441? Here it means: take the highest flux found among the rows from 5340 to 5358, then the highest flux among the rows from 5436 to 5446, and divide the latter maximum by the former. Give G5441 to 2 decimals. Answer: 0.97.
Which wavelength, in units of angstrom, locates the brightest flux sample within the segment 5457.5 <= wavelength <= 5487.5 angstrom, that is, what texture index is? 5459.0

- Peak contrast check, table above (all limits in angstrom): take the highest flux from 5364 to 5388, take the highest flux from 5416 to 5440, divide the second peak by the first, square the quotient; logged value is 1.04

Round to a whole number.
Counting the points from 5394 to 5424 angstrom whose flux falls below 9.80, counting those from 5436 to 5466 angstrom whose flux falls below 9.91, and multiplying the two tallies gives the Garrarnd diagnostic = 12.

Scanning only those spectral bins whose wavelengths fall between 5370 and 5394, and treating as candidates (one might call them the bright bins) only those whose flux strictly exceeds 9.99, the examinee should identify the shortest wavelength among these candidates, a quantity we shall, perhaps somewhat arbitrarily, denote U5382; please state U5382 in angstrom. 5375.0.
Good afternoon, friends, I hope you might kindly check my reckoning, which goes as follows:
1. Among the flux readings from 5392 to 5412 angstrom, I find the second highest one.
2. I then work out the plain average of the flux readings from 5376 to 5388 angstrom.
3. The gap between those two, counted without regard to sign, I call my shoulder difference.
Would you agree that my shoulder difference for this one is 0.32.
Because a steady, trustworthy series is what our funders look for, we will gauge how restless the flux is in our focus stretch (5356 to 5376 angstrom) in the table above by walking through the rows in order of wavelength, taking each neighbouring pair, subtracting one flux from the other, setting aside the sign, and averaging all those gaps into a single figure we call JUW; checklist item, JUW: 0.70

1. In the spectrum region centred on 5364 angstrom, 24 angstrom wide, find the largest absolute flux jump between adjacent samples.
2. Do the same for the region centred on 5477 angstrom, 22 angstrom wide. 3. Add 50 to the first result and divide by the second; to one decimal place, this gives 59.6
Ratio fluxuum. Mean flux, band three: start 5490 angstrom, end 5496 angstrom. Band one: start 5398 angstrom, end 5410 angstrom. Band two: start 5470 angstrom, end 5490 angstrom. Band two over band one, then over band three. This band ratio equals 0.098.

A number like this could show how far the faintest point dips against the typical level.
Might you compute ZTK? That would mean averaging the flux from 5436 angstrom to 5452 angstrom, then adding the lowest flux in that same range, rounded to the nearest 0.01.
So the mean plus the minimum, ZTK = 19.83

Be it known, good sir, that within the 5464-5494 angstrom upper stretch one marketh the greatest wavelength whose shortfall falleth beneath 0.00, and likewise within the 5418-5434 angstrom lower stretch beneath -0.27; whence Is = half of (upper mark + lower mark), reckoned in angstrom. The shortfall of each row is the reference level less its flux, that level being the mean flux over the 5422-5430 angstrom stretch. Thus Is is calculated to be 5459.0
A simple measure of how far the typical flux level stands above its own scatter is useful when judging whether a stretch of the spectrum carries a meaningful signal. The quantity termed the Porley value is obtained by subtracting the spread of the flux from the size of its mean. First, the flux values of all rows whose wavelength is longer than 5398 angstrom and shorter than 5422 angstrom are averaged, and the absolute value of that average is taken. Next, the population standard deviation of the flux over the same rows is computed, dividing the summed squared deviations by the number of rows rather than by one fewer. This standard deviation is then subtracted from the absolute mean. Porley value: 9.19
